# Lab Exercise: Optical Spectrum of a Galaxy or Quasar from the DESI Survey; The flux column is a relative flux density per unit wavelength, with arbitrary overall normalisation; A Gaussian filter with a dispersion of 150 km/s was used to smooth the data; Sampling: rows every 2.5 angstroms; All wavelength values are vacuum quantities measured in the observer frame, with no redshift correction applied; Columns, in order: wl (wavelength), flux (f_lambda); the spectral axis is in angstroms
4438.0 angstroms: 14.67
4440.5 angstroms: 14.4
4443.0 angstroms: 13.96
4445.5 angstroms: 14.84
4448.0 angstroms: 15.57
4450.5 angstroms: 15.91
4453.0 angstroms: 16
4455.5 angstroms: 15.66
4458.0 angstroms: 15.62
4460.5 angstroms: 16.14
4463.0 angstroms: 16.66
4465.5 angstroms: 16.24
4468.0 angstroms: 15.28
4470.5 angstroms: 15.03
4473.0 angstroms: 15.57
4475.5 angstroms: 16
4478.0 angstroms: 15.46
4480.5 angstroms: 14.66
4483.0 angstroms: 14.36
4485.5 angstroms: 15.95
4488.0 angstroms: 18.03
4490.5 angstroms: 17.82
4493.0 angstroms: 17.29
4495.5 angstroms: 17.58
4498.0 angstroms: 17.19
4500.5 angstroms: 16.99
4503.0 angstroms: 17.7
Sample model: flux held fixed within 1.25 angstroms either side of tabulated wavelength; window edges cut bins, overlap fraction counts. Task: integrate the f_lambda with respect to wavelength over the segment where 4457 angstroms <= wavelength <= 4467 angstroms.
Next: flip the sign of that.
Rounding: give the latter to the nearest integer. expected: -162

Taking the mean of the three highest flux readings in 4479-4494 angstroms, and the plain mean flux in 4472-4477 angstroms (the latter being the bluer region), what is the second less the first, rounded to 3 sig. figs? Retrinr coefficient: -1.93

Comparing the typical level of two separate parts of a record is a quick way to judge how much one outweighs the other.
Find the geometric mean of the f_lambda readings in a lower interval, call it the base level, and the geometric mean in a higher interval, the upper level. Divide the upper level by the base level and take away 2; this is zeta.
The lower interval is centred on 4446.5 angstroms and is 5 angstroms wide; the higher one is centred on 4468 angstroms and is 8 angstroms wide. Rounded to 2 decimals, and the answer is -0.98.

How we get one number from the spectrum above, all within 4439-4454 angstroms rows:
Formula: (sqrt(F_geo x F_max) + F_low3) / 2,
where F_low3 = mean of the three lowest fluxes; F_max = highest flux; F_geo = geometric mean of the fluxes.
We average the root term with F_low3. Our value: 15.0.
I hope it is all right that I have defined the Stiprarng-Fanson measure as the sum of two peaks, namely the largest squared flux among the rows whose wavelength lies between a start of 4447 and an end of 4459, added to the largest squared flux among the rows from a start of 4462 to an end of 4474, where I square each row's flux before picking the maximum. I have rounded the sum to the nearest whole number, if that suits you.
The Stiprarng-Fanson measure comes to 534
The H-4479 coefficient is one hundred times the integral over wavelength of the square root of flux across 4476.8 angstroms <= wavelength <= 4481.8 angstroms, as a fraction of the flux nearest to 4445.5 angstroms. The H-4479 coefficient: 131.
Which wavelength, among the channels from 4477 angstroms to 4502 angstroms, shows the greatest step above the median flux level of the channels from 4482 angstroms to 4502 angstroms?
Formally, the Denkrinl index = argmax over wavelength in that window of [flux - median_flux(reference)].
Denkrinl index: 4488.0 angstroms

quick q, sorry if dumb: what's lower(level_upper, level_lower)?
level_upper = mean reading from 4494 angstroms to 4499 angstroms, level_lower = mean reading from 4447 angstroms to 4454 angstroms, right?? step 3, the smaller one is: 15.8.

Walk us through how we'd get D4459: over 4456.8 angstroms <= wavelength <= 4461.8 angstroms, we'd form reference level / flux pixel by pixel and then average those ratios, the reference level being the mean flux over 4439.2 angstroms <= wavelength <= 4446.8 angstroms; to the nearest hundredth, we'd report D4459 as 0.91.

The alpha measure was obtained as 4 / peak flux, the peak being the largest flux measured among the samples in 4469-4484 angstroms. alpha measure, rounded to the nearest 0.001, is 0.250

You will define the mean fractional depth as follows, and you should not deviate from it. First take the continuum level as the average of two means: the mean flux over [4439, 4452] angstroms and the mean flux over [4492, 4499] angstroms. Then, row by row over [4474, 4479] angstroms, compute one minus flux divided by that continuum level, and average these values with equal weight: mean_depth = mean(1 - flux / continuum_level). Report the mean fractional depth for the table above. 0.026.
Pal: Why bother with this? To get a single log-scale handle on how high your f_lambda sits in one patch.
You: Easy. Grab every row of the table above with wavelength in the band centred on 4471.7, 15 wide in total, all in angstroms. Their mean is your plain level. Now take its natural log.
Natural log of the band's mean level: 2.75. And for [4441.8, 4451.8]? 2.71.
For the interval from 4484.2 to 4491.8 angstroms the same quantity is 2.85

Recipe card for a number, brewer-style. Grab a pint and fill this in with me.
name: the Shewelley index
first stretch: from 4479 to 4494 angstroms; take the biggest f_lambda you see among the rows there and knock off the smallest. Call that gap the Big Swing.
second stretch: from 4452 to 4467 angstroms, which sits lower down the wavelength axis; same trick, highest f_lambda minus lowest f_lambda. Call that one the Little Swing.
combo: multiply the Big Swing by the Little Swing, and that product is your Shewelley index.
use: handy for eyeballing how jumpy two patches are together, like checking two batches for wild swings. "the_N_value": 3.8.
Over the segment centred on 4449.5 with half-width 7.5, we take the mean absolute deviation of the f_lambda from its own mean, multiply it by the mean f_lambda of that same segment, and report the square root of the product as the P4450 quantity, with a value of 3.07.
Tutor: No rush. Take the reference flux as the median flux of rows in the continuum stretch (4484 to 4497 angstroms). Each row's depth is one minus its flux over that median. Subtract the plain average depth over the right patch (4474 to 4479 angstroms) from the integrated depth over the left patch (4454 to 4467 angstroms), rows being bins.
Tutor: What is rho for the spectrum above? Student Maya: 1.0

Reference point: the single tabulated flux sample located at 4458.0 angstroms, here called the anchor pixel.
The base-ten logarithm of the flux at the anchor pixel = 1.19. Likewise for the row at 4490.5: 1.25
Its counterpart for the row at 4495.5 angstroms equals 1.25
